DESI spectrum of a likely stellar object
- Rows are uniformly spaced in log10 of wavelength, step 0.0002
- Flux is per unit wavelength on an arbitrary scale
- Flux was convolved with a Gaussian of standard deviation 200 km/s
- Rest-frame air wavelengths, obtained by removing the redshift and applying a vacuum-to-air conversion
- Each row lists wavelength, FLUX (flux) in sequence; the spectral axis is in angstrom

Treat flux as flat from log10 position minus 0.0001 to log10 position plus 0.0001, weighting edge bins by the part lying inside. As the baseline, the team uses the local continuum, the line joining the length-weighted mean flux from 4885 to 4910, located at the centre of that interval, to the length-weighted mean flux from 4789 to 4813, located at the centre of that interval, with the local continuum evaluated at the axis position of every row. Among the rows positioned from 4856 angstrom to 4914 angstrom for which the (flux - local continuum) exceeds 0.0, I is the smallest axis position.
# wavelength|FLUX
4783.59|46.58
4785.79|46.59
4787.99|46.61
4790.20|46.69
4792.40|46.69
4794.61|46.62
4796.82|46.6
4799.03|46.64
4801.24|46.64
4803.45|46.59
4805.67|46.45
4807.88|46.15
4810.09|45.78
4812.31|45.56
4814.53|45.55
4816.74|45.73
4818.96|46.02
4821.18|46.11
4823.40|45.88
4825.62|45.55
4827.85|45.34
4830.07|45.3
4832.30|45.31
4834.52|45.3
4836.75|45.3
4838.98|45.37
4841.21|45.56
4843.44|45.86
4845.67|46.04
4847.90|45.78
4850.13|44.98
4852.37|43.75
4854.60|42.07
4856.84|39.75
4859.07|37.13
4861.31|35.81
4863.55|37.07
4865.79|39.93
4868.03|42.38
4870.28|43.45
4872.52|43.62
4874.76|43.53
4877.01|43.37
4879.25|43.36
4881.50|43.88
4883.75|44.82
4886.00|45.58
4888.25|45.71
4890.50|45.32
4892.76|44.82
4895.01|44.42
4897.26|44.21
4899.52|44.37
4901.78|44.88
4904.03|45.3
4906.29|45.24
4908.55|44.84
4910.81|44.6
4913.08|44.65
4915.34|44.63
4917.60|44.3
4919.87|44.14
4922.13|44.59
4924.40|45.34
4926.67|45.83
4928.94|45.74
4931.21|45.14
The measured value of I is 4886.00 angstrom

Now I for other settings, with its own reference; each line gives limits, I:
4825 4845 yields 4843.44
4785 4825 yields 4787.99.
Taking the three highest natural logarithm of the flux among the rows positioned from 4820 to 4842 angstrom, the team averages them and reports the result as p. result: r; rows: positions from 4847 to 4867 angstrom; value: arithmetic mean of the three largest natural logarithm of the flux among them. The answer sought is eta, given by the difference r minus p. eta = -0.02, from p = 3.83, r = 3.80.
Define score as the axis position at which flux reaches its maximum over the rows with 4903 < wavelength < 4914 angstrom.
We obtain 4904.03 angstrom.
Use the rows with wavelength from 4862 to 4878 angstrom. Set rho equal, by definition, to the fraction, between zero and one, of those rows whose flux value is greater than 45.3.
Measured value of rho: 0.0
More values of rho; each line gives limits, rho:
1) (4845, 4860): 0.3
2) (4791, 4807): 1.0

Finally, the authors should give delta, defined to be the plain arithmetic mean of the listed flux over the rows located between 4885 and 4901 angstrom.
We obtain 44.9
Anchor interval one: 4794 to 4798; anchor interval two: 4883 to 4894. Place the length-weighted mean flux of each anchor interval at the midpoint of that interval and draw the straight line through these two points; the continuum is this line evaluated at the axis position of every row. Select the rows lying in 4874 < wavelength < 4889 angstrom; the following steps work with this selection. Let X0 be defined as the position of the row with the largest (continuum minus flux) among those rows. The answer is 4877.01 angstrom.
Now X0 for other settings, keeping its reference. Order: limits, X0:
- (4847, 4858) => 4856.84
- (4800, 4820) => 4812.31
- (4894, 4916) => 4897.26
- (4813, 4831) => 4830.07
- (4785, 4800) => 4785.79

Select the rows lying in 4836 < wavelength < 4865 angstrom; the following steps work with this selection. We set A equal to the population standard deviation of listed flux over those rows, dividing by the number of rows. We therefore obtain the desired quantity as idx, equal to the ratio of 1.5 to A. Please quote 0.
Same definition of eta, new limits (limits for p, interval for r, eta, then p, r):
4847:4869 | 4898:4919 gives 0.01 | 3.80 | 3.81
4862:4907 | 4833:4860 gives 0.01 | 3.82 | 3.83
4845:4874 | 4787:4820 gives 0.02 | 3.82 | 3.84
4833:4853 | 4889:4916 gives -0.01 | 3.83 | 3.81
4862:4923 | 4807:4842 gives 0.01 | 3.82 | 3.83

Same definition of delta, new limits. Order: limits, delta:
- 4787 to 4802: 46.6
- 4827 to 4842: 45.4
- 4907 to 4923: 44.5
